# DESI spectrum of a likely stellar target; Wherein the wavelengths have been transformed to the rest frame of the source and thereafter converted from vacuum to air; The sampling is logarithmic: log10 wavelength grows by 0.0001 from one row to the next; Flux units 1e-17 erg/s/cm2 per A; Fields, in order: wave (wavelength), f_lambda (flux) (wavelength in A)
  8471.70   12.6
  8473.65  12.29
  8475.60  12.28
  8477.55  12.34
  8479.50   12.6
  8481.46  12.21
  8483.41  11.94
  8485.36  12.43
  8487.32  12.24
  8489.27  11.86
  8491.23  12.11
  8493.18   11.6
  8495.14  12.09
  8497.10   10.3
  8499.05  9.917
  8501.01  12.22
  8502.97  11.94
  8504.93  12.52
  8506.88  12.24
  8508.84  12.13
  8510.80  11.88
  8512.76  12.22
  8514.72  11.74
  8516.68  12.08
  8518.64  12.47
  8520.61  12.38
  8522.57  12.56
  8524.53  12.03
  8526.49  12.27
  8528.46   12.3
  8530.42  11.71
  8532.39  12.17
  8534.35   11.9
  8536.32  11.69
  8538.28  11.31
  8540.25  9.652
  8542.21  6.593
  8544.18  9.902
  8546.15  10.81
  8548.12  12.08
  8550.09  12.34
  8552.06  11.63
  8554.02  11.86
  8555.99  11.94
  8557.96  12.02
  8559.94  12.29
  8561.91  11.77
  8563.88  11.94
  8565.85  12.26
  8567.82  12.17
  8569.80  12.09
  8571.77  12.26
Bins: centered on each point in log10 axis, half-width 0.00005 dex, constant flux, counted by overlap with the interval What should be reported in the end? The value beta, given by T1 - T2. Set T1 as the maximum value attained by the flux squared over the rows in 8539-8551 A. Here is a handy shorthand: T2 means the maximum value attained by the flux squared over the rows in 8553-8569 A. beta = 1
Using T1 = 152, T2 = 151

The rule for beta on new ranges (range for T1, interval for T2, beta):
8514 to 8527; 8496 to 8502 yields 8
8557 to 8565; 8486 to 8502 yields 1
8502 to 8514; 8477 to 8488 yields -2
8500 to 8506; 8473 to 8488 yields -2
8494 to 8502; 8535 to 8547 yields 13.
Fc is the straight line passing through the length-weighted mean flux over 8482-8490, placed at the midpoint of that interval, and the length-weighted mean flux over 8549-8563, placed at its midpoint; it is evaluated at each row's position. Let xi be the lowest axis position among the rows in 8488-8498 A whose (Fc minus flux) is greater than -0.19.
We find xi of 8489.27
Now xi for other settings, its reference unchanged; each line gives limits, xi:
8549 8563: 8552.06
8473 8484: 8473.65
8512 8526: 8512.76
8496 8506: 8497.10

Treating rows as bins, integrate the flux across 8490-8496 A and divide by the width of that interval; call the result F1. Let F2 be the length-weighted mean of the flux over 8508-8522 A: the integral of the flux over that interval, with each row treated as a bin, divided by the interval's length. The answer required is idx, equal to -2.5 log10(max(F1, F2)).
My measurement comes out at -2.71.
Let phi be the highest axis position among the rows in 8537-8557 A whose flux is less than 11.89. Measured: 8554.02 A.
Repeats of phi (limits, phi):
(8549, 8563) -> 8561.91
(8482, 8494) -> 8493.18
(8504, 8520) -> 8514.72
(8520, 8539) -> 8538.28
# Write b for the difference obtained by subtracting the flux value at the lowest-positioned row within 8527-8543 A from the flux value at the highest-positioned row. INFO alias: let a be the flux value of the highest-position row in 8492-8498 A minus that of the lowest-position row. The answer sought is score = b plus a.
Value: -7.0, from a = -1.30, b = -5.71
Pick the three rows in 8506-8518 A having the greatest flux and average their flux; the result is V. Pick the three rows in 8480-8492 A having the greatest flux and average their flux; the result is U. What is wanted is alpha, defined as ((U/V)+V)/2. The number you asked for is 6.60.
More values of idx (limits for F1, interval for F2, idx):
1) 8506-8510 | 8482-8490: -2.71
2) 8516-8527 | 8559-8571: -2.73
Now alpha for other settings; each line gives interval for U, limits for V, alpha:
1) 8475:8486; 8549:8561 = 6.62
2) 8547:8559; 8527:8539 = 6.56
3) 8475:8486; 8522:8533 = 6.69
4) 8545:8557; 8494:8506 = 6.63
